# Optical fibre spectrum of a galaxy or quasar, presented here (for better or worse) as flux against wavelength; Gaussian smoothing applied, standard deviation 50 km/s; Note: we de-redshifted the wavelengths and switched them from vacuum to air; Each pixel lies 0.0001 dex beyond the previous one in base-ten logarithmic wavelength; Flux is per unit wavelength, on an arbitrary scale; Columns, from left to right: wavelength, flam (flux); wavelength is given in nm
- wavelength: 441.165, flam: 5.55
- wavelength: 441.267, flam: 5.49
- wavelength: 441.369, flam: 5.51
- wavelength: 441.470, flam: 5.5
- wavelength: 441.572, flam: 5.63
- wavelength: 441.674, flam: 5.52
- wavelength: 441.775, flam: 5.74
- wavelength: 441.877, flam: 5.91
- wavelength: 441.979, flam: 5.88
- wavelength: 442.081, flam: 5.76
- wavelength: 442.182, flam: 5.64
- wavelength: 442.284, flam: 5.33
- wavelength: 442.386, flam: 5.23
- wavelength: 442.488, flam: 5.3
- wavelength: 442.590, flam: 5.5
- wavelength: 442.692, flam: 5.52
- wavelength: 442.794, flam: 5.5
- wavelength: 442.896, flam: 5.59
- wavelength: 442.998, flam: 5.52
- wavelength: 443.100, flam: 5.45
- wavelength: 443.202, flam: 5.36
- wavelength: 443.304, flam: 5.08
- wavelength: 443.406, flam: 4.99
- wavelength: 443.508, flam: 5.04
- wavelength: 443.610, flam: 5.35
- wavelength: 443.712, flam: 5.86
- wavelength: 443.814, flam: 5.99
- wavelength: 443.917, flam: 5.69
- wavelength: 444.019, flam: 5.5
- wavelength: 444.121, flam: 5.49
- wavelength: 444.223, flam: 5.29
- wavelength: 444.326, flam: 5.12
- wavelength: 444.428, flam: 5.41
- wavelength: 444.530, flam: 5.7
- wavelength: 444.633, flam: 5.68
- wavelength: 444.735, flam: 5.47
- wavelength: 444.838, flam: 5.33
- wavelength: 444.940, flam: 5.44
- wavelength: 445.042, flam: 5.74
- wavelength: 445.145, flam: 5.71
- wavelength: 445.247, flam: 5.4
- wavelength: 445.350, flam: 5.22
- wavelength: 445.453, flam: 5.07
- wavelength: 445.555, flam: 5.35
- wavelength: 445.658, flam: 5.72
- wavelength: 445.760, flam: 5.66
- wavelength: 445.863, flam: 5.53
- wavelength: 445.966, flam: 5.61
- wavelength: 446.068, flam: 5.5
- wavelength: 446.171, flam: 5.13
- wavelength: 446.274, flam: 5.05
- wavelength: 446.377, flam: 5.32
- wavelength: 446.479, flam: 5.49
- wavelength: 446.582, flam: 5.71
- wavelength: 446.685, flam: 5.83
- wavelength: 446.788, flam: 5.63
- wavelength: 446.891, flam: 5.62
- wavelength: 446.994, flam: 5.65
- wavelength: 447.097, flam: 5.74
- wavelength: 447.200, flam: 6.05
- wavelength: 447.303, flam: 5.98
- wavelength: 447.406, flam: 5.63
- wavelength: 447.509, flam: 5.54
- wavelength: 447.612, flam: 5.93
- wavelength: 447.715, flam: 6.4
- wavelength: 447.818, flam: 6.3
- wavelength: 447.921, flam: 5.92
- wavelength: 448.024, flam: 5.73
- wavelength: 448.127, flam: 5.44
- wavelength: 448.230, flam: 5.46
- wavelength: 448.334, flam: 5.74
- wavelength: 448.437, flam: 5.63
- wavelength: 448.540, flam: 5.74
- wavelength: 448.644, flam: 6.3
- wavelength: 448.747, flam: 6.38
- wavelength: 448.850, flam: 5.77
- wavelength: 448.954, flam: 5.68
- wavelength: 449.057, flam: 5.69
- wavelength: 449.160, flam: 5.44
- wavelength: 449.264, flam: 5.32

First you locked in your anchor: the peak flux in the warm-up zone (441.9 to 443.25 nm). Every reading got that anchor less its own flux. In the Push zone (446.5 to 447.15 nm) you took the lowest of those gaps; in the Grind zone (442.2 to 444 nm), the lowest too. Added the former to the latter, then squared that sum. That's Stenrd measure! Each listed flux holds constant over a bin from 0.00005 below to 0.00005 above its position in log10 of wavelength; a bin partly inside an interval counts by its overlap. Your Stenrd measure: 0.00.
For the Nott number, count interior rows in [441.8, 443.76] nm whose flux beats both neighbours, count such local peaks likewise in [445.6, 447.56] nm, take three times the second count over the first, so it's 4.5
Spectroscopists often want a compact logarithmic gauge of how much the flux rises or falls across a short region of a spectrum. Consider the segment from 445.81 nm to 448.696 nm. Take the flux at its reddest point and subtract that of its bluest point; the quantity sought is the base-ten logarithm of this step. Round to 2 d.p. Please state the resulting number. -0.11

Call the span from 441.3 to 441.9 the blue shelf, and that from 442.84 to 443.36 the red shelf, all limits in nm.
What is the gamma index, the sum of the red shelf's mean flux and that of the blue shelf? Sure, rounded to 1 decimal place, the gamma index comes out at 11.0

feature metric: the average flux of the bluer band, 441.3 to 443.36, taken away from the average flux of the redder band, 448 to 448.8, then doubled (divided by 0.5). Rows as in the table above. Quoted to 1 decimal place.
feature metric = 0.6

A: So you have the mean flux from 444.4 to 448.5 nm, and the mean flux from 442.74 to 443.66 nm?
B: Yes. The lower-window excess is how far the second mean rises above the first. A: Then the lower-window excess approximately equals -0.29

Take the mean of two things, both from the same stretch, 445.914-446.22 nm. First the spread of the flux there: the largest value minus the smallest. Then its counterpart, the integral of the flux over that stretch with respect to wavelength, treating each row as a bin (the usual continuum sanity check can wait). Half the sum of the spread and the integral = 1.07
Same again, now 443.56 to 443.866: 1.20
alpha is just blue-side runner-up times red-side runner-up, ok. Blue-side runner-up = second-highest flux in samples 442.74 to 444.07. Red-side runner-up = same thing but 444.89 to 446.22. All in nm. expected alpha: 33.5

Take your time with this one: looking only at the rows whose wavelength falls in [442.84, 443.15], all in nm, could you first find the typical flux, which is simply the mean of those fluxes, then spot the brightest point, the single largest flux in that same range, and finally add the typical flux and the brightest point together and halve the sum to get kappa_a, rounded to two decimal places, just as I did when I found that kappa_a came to 5.55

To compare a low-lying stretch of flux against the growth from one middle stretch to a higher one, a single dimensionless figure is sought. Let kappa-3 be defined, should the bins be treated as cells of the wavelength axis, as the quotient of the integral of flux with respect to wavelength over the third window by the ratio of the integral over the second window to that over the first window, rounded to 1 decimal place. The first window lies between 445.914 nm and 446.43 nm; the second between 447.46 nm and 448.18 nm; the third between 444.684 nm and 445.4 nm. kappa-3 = 2.5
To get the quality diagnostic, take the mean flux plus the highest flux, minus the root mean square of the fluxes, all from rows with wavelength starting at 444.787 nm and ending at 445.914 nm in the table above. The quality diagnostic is 5.74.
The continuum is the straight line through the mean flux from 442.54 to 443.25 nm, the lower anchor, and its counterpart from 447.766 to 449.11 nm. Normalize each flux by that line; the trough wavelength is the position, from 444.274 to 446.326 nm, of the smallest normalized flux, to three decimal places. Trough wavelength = 446.274 nm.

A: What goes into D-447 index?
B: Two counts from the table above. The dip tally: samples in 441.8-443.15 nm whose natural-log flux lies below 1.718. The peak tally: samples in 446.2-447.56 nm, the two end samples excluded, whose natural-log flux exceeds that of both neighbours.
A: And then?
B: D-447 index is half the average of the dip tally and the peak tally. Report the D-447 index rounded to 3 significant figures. 2.50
